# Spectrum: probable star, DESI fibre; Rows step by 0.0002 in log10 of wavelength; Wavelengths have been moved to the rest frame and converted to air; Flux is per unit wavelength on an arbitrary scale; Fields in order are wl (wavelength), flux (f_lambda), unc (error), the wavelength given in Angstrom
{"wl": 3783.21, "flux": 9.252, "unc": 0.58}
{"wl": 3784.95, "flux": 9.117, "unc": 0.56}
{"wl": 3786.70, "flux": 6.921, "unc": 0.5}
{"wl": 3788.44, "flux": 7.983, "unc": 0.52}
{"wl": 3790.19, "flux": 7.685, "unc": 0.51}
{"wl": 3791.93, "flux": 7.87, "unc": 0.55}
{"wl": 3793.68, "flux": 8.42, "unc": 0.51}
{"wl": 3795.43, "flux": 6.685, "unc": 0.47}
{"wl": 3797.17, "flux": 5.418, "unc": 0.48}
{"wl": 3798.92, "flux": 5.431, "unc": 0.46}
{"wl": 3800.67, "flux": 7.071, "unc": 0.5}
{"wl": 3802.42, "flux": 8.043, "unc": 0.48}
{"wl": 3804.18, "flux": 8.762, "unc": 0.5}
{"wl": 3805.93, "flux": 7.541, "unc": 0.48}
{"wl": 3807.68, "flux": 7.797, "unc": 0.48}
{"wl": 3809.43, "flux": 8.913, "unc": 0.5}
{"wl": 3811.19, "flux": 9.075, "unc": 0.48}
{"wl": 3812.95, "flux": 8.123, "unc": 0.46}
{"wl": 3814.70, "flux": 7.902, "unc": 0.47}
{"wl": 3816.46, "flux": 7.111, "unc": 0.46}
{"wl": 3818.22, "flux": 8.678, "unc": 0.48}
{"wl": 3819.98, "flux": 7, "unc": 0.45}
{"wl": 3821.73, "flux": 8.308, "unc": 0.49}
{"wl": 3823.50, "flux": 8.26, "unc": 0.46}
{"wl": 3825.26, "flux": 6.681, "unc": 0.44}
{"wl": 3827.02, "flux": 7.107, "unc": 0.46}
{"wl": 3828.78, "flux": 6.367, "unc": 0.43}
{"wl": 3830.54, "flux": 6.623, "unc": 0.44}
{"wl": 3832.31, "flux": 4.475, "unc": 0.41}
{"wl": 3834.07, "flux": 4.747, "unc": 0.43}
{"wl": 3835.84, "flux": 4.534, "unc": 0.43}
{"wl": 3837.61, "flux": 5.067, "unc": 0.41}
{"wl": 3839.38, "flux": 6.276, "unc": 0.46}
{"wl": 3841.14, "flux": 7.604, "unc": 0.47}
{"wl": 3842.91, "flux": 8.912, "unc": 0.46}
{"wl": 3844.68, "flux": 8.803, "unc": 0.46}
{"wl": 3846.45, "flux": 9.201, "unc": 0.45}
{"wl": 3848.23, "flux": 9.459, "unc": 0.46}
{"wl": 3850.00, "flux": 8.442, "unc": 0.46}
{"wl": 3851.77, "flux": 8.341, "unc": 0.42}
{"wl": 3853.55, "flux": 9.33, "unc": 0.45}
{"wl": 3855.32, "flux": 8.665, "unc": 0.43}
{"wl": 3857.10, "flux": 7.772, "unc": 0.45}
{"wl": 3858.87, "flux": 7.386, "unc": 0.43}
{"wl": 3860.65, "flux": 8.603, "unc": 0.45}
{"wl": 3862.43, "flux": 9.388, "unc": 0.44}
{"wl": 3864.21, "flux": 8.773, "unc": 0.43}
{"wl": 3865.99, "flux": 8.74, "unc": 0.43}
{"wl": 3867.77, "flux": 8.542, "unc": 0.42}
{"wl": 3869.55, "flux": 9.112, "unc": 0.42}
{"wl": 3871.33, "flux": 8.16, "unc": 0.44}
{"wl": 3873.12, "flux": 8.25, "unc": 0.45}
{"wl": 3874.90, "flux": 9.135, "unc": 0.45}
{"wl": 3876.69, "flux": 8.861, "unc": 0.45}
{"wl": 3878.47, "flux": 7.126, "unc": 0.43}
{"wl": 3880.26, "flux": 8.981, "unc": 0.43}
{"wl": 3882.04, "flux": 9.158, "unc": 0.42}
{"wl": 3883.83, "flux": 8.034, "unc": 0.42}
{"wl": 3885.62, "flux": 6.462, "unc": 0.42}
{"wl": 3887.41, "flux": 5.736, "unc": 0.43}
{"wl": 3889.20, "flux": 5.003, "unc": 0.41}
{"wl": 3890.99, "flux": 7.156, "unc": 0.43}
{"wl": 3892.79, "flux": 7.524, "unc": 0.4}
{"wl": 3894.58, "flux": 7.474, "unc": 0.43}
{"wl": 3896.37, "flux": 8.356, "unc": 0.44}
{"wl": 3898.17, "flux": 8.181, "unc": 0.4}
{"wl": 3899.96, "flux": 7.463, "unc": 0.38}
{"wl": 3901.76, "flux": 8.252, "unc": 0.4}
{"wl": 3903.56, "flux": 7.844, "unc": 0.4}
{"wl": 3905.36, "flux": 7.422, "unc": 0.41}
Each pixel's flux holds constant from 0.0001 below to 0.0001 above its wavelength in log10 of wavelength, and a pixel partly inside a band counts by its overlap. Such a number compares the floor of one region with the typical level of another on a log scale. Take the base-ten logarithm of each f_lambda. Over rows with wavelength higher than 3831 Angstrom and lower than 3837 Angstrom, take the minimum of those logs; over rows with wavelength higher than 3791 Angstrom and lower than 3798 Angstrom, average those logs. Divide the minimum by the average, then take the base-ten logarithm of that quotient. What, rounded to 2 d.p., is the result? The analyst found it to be -0.11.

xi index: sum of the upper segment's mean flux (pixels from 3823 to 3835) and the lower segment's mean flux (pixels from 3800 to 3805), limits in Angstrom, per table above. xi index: 14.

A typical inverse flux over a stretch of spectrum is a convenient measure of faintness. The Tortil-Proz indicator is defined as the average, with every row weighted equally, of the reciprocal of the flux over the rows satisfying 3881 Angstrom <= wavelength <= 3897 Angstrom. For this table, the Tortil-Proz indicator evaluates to 0.143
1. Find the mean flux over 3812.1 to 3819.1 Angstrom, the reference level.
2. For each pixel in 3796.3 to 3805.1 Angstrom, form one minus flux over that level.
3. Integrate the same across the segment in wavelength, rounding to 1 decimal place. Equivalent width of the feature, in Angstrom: 1.1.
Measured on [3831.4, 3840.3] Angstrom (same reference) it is 3.3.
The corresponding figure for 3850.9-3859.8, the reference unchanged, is -0.4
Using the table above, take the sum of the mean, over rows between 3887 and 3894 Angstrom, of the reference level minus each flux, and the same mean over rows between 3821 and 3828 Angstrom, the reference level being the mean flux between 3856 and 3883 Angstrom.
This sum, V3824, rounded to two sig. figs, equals 3.1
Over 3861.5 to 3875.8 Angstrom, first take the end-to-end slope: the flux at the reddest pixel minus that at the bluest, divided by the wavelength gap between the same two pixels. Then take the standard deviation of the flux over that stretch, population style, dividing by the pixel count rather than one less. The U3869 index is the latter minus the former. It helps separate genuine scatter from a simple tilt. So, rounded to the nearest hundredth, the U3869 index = 0.43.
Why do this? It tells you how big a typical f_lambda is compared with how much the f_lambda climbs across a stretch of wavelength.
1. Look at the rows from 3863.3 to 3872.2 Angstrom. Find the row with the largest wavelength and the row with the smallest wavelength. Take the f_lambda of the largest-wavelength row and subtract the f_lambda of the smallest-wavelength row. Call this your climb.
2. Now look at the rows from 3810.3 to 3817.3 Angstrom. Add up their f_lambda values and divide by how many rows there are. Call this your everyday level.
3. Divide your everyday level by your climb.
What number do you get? -13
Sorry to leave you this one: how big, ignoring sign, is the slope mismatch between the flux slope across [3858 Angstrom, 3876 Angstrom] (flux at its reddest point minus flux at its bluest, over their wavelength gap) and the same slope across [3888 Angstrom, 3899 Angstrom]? 0.25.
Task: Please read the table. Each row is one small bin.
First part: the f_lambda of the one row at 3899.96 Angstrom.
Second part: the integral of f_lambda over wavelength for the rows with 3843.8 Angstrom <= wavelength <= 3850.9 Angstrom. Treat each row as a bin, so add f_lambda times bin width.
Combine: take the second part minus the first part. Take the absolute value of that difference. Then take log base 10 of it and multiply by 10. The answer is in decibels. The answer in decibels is 17.5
